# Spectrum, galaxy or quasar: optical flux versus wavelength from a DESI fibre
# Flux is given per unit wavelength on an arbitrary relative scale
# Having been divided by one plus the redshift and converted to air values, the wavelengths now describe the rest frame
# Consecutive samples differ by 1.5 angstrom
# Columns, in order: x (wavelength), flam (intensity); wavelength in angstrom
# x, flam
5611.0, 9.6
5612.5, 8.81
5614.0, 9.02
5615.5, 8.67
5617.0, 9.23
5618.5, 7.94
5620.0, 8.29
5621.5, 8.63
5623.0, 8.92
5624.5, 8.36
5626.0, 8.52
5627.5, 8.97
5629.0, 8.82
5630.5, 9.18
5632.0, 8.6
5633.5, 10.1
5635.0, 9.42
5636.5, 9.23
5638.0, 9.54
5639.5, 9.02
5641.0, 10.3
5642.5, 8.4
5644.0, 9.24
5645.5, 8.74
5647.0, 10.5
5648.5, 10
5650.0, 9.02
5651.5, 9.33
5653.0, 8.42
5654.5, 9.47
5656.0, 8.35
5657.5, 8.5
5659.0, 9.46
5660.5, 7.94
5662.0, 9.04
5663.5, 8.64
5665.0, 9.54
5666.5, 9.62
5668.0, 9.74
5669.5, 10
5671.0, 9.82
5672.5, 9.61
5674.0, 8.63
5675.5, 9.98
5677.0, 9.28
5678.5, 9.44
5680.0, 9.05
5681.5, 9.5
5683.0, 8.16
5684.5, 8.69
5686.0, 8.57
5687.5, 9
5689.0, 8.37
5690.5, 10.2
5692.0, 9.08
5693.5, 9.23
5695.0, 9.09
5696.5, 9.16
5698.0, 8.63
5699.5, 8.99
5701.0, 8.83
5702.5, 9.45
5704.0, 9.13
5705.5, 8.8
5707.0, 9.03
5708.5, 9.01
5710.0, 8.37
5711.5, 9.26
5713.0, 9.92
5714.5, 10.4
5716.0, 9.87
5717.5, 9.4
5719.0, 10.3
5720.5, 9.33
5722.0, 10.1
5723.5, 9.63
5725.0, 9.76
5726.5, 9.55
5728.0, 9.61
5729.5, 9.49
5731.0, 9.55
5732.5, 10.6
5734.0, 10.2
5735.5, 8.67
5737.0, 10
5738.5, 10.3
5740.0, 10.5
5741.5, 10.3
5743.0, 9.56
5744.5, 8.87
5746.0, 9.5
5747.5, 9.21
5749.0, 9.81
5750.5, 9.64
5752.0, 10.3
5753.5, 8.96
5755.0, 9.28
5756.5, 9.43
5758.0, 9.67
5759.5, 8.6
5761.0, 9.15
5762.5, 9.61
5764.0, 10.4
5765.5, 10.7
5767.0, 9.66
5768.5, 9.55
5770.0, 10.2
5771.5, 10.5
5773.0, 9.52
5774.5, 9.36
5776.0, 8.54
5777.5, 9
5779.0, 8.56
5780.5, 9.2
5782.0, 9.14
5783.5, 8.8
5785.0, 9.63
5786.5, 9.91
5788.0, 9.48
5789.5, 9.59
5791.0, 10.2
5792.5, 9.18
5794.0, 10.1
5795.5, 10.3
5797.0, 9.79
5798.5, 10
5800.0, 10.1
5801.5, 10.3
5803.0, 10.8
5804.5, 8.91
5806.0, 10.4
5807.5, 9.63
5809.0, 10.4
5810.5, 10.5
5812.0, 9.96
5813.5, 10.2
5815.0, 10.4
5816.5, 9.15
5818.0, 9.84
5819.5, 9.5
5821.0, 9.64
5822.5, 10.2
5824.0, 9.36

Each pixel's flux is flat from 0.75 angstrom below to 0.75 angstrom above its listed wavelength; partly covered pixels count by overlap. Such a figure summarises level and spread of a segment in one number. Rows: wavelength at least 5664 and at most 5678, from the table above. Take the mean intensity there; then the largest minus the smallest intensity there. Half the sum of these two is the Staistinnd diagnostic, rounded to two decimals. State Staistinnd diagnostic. 5.47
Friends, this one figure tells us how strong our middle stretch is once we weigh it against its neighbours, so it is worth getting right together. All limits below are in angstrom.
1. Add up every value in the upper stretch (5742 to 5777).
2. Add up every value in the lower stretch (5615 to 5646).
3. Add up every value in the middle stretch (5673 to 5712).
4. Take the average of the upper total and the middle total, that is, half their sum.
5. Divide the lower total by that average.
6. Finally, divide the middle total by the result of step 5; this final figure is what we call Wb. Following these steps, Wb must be 284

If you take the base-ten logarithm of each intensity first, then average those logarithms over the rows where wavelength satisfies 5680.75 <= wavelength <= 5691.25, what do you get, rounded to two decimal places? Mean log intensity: 0.95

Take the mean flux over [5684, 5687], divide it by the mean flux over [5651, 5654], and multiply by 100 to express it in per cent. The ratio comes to 97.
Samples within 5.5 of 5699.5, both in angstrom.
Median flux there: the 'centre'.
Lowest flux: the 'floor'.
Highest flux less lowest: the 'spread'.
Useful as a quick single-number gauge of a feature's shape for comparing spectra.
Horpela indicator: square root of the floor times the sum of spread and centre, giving 9.2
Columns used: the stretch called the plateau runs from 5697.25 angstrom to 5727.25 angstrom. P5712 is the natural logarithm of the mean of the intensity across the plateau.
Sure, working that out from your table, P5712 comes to 2.24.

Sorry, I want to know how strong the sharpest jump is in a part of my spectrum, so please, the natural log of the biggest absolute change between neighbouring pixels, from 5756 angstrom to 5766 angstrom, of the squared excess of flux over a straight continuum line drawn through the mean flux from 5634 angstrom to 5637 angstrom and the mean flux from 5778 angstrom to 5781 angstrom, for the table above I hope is 0.5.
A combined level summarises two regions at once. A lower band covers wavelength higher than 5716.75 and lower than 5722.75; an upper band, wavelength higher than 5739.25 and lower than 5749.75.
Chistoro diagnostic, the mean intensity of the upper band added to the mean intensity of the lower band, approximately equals 19.5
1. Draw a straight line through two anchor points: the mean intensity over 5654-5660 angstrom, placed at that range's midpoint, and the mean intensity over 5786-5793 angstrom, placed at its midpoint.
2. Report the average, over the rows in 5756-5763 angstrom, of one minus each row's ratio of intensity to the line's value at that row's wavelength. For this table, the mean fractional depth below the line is 0.02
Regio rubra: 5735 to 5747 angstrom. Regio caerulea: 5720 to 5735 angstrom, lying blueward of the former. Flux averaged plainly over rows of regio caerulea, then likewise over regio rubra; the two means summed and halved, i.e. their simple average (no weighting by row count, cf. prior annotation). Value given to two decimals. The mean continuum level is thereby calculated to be 9.75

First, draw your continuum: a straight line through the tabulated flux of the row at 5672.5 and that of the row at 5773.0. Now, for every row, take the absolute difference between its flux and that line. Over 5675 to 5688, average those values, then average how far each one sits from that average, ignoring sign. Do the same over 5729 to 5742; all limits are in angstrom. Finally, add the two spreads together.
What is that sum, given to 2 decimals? 0.64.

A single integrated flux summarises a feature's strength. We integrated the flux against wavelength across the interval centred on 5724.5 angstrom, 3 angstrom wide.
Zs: 29.1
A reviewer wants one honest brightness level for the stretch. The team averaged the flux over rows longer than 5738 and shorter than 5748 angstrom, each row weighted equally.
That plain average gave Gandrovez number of 9.75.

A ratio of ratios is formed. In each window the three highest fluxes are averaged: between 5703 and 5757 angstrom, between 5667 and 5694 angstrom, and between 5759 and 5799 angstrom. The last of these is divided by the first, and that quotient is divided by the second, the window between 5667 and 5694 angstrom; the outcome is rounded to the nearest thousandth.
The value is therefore 0.100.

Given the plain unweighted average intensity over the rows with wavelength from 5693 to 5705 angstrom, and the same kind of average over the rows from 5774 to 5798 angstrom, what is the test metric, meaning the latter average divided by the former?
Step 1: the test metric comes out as 1.04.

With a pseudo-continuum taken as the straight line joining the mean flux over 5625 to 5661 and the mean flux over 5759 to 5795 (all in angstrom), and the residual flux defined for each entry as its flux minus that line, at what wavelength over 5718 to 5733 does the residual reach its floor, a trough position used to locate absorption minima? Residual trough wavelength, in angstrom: 5720.5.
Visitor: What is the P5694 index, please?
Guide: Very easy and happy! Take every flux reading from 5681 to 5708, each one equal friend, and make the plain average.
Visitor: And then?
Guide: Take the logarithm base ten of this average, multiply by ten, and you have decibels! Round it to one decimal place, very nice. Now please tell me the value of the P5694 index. 9.5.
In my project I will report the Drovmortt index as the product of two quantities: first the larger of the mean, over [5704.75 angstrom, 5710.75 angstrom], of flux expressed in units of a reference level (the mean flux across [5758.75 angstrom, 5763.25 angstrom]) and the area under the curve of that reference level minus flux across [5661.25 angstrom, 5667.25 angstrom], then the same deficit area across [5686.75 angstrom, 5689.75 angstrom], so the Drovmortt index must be 1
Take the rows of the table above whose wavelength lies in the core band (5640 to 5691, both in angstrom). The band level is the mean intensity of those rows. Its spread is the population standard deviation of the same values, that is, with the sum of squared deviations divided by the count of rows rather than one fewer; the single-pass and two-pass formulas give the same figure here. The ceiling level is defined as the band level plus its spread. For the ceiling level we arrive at 9.8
